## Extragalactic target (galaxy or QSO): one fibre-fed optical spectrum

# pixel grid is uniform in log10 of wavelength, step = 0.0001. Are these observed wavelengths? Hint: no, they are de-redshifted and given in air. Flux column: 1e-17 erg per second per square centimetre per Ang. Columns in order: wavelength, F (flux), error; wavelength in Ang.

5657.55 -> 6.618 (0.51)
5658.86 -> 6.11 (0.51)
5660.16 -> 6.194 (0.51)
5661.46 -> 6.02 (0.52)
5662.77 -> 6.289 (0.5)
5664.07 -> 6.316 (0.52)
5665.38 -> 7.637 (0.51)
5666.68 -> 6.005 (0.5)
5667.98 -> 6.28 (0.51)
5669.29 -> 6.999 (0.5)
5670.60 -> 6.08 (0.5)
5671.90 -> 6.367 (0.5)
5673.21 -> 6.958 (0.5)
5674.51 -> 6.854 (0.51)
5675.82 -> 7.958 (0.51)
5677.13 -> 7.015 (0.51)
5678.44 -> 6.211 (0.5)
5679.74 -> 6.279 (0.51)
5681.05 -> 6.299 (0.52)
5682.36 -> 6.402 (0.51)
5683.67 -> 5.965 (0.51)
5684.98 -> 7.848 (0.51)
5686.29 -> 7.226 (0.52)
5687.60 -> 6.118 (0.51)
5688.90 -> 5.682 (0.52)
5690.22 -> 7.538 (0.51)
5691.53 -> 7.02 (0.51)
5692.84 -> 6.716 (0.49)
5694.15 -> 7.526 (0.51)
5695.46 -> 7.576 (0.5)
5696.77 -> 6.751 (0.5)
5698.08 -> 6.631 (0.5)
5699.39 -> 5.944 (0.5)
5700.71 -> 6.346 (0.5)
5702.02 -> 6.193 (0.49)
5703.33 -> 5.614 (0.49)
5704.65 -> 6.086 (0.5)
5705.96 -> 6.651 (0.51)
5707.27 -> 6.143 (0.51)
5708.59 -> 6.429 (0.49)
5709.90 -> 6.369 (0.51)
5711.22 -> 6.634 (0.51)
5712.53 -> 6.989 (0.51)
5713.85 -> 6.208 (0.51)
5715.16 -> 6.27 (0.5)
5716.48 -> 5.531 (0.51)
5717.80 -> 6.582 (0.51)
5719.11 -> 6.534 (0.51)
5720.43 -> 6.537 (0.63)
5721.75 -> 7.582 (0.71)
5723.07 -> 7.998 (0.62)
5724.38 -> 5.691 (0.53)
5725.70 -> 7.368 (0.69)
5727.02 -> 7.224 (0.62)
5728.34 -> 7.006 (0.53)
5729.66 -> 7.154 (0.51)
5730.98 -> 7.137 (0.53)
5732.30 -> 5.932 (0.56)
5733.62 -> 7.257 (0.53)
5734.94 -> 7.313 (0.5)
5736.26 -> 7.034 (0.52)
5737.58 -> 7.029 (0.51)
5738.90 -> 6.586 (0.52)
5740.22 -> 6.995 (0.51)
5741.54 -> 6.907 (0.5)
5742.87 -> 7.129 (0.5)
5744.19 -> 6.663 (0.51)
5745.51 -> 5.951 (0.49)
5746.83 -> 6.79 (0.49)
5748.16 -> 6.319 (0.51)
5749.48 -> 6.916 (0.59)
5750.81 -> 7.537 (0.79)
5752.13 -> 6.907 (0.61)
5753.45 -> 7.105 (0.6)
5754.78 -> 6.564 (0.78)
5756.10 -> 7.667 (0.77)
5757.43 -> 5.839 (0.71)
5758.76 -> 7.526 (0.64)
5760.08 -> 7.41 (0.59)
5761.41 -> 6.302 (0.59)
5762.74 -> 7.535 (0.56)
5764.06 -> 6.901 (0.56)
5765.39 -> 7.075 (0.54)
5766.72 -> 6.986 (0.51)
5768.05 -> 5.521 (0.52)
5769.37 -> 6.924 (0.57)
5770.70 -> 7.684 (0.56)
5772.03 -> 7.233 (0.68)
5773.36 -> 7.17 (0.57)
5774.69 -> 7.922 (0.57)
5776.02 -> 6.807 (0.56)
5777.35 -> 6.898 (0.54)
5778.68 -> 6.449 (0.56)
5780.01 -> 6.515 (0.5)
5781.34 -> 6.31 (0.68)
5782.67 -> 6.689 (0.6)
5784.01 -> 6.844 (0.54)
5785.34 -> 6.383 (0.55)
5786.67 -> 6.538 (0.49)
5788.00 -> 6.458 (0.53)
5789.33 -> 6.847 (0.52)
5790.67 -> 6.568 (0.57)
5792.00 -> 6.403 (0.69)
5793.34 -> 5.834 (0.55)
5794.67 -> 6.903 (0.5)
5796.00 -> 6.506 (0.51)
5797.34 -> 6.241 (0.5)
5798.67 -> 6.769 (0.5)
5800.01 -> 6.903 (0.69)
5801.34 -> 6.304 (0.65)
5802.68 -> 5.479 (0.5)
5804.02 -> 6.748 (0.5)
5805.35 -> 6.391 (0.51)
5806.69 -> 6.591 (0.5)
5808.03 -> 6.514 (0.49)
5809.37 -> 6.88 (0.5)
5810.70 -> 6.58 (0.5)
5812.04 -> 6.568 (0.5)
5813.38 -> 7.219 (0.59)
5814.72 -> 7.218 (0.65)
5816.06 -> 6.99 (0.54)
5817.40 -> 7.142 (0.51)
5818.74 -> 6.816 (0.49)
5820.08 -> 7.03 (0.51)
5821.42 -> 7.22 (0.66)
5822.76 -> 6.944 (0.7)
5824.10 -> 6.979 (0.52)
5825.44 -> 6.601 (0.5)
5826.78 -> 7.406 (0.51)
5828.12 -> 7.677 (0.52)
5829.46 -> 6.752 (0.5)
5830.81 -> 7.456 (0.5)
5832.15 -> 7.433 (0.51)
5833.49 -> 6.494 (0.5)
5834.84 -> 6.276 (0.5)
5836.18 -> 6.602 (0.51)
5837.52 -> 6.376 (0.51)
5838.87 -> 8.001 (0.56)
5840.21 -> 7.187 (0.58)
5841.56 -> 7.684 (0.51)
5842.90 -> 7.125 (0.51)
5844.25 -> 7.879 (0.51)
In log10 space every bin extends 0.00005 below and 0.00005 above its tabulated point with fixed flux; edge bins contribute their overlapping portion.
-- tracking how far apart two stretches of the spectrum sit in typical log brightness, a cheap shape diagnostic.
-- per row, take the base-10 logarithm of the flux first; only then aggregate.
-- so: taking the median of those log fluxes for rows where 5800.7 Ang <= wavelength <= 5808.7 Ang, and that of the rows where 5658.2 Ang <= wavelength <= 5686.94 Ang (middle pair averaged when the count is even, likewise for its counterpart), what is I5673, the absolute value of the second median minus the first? 0.010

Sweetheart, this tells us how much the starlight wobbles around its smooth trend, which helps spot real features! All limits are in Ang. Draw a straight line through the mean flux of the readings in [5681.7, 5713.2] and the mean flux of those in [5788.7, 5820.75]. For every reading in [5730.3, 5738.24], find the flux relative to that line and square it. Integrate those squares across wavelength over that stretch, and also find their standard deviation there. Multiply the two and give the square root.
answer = 0.6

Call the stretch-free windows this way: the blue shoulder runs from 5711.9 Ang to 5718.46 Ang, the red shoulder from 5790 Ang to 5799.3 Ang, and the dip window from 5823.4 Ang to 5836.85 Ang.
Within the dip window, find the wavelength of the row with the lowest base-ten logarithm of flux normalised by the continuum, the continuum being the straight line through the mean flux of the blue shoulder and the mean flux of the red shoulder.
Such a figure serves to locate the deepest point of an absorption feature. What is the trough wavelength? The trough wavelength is 5834.84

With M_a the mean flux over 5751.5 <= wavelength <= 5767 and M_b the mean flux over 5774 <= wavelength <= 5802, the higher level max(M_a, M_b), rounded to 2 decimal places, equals 6.98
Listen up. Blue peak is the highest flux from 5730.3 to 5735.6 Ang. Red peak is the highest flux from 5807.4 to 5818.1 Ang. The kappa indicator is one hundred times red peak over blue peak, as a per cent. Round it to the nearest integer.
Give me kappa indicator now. 99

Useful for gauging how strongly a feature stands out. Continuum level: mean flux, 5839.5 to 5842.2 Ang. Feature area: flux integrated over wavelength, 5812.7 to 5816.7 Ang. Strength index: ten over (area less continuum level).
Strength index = 0.47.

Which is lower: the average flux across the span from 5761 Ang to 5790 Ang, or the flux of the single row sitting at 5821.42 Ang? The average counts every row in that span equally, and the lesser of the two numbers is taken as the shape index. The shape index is 6.82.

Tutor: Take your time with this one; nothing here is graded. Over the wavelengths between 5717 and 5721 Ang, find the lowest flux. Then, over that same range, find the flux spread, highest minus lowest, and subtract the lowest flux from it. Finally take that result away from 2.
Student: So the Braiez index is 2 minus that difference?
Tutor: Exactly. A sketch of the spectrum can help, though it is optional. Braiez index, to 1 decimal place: 8.5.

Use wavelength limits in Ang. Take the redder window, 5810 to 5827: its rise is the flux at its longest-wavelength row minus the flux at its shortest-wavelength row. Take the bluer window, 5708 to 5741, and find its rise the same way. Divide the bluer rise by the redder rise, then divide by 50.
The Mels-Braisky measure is 0.01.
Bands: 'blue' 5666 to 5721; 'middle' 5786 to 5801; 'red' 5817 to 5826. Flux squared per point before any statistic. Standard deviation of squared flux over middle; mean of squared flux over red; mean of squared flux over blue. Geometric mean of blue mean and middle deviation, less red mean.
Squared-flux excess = -35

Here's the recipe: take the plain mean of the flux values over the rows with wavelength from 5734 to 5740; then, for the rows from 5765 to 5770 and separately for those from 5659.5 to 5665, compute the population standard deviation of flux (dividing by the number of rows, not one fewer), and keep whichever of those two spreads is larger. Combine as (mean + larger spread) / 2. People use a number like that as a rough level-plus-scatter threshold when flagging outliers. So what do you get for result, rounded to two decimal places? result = 3.82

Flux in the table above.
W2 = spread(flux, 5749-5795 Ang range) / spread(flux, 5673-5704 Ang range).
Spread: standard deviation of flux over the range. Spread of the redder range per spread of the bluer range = 0.82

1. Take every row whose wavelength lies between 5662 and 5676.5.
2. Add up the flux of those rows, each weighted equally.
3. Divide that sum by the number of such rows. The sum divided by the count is 6.70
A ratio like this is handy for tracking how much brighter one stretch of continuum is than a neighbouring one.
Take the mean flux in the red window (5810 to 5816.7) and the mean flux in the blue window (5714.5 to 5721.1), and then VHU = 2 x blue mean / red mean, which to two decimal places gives 1.82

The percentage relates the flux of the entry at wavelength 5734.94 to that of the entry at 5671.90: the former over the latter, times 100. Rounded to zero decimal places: 115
